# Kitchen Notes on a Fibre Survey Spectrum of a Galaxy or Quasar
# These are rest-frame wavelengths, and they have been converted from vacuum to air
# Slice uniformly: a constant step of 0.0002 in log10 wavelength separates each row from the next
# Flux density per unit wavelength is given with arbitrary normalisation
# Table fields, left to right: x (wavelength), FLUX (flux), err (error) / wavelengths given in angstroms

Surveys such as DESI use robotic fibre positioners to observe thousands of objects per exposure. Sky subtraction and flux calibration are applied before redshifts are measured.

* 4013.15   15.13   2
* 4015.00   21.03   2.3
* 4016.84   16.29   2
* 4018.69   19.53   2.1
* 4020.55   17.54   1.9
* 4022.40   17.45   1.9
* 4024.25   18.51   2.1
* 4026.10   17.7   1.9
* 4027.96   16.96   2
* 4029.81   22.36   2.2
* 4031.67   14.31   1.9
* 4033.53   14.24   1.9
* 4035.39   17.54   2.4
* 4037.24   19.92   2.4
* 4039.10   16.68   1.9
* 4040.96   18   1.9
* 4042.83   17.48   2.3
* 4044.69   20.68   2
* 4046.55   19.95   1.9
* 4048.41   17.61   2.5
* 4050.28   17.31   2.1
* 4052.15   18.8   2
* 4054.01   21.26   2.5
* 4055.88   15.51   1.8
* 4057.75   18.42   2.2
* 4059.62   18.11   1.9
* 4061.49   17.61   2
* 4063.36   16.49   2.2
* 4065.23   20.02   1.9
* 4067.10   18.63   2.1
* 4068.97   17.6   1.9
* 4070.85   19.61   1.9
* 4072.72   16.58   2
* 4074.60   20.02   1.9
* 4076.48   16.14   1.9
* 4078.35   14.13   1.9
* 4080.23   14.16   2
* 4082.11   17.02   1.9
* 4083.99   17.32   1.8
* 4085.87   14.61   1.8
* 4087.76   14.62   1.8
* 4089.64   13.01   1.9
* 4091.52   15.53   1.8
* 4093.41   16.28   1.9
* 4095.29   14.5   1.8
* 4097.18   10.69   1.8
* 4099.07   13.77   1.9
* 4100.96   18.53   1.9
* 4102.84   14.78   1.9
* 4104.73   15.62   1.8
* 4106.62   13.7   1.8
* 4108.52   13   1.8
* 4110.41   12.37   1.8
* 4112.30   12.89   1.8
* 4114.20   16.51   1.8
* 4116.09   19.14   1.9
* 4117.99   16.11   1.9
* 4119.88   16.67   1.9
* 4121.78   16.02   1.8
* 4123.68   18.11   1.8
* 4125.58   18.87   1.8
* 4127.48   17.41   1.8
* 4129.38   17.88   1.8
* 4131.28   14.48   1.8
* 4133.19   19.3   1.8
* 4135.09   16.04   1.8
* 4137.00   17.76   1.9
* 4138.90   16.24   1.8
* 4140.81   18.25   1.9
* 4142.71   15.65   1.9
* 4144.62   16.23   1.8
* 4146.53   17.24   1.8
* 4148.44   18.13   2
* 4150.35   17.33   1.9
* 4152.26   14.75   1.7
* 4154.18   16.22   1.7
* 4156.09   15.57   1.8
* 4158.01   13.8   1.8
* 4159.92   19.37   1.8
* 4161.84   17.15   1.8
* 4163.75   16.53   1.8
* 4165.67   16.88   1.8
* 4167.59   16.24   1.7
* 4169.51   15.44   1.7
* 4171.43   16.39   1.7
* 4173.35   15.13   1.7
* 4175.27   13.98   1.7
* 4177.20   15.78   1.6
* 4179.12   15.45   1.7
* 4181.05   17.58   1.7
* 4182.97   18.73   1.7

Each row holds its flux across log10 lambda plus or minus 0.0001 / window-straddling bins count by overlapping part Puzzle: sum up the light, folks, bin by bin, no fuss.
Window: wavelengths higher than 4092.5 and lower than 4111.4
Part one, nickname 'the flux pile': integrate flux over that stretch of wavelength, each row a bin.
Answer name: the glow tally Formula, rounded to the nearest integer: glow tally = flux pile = 271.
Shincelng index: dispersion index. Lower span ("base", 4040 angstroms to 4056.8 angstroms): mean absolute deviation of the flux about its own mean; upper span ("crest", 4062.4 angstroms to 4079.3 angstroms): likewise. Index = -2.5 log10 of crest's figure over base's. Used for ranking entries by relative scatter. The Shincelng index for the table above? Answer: -0.13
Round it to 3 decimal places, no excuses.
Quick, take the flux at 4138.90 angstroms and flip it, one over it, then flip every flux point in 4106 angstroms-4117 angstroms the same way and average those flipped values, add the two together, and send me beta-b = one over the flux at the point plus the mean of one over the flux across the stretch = 0.132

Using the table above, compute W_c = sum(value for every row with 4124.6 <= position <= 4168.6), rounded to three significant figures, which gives 387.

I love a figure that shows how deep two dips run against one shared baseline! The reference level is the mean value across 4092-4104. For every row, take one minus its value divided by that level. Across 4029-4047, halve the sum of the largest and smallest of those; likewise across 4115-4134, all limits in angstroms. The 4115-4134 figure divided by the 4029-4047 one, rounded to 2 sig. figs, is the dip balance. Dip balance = 0.60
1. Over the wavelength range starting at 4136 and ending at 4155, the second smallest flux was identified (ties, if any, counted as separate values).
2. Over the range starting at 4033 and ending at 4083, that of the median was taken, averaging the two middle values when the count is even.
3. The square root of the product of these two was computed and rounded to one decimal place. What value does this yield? 16.6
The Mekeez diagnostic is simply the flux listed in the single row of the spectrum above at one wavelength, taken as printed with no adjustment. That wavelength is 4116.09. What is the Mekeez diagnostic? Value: 19.14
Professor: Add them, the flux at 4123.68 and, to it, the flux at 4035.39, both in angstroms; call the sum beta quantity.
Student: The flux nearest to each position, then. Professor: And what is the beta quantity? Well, 36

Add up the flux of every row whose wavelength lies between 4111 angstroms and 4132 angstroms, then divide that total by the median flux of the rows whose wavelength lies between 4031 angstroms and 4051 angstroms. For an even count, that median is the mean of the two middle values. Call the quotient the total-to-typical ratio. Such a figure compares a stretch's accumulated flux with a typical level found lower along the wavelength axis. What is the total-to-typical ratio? 10.5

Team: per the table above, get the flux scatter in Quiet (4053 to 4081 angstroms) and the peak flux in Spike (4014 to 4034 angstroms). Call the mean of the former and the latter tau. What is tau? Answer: 12.2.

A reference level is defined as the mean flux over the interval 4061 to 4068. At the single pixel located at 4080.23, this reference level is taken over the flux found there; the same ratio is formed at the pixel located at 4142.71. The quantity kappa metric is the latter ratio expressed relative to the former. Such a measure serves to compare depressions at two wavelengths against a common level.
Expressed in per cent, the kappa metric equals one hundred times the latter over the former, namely 90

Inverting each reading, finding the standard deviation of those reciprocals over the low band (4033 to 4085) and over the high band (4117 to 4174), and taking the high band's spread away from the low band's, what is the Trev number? 0.0014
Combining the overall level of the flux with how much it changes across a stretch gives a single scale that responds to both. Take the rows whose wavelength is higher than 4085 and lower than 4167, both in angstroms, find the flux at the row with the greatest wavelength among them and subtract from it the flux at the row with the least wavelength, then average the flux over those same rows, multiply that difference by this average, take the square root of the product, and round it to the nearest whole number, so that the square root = 6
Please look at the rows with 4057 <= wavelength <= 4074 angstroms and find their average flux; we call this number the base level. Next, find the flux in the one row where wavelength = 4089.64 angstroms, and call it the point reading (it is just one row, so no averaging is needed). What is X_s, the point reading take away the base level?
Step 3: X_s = -5.1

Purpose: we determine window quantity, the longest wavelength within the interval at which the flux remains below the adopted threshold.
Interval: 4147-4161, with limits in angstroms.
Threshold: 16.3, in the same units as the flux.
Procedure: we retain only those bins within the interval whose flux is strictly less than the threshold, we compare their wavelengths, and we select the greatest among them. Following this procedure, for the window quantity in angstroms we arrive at 4158.01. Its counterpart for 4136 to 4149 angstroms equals 4144.62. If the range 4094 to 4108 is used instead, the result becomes 4106.62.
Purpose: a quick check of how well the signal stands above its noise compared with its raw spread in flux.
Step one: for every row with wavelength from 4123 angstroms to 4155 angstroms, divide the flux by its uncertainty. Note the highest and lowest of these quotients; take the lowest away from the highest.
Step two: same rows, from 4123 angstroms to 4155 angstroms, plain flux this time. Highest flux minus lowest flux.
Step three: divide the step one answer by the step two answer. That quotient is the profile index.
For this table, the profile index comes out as 0.56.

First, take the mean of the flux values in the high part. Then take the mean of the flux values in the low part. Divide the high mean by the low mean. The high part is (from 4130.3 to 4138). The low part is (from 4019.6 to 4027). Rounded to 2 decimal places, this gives 0.95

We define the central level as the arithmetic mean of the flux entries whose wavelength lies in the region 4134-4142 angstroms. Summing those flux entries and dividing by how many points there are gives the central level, 17.1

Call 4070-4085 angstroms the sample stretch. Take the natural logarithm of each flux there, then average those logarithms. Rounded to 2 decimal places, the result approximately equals 2.82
